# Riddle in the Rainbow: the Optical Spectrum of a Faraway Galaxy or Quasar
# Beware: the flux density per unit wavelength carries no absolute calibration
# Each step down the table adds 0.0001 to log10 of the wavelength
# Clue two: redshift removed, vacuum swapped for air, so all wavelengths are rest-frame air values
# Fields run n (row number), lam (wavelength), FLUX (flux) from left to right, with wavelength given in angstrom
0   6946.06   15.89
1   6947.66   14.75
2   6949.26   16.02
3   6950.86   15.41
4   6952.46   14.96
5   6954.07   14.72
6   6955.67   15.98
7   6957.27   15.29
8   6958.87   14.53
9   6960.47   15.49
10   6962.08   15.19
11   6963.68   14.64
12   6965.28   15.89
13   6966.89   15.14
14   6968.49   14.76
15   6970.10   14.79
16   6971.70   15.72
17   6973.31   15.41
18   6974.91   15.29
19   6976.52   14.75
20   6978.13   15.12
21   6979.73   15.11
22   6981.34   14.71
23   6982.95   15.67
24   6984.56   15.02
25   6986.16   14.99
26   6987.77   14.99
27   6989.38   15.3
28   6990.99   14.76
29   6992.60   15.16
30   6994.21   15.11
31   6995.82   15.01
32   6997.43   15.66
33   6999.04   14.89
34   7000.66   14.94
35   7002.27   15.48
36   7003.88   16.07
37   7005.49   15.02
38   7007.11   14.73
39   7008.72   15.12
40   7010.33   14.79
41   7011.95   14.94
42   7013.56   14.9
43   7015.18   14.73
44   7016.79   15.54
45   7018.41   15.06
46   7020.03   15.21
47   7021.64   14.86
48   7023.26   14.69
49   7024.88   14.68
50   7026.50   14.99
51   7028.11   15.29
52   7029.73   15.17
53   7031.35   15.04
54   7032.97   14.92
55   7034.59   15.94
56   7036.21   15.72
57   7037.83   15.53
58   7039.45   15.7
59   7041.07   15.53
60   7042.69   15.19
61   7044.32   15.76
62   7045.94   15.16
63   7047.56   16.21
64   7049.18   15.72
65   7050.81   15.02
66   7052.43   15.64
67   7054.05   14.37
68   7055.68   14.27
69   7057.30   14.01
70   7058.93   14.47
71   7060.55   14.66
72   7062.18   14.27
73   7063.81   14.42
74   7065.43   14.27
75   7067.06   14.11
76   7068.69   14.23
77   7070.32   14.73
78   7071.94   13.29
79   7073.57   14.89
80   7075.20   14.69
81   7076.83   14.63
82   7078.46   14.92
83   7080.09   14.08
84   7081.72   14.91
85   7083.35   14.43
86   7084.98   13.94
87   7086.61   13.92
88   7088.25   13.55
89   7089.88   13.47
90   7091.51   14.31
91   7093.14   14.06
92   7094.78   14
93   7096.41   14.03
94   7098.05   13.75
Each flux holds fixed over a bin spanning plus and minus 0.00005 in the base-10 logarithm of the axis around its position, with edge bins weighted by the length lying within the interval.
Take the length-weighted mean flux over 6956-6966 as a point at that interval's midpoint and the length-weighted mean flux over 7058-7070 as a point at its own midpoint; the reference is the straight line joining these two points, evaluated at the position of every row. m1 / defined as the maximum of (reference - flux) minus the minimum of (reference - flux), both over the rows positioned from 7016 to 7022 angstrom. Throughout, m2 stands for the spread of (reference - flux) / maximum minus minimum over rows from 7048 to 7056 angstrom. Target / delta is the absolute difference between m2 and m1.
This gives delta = 0.8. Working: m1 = 0.6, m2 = 1.4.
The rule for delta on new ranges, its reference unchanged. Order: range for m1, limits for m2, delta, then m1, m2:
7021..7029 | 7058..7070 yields 0.1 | 0.6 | 0.5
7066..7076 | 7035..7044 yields 1.1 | 1.6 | 0.5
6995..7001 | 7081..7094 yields 0.6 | 0.8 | 1.4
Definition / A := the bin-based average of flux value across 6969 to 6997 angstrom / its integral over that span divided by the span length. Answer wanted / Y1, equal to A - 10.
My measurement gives 5.12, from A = 15.1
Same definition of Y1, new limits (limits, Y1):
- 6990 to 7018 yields 5.11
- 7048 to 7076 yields 4.56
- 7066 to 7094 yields 4.24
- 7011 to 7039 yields 5.13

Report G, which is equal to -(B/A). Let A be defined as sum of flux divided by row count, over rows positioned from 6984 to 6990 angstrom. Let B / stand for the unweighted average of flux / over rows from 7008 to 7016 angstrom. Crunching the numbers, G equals -0.99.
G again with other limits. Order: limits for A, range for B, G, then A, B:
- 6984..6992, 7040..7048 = -1.04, 15.0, 15.6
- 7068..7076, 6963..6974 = -1.06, 14.4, 15.2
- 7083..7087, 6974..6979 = -1.07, 14.1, 15.1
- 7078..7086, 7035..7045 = -1.08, 14.5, 15.6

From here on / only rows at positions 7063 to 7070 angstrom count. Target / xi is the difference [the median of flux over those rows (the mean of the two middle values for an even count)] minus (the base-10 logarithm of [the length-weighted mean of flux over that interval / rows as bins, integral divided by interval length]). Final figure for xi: 13.1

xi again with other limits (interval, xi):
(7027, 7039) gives 14.1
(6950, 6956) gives 14.0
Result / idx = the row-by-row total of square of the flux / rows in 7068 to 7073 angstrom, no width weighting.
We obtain 596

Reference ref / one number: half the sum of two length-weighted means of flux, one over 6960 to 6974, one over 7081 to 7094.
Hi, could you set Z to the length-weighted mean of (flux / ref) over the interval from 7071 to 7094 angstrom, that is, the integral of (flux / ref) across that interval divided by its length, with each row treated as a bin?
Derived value 0.97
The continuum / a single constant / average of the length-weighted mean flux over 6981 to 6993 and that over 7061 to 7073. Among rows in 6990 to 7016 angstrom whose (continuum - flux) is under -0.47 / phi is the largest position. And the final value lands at 7003.88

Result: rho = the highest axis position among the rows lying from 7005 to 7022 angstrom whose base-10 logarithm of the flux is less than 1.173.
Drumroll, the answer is 7021.64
